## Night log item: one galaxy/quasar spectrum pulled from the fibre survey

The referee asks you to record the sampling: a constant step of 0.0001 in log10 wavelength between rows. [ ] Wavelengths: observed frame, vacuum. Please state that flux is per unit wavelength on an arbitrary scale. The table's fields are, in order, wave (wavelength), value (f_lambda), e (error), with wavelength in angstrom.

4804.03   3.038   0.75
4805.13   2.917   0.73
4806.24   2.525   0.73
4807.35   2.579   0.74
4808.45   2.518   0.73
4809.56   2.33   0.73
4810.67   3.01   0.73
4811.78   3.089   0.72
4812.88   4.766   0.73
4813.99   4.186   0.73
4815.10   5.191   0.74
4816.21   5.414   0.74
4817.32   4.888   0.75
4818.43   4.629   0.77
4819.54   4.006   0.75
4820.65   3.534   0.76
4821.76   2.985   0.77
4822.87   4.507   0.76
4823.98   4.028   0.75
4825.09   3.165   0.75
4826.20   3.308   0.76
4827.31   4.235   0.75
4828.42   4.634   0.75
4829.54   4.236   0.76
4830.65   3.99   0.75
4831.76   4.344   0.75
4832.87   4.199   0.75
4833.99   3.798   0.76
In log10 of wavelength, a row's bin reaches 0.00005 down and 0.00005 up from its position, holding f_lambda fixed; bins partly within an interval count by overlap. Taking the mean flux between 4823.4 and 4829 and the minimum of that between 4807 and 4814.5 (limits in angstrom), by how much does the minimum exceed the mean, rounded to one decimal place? -1.5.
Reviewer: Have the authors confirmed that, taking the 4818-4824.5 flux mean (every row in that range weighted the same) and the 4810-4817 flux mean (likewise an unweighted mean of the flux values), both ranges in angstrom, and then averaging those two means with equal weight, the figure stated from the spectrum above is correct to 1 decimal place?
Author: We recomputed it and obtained 4.1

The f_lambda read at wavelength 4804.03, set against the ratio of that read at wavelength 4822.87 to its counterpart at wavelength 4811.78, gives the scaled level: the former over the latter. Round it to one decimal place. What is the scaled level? 2.1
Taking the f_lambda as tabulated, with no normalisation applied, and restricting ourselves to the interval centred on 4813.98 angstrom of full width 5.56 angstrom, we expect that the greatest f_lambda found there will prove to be 5.414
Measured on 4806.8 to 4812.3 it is 3.089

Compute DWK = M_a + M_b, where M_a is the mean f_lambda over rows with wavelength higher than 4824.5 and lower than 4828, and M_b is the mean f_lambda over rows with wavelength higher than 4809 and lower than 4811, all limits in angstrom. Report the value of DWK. 6.2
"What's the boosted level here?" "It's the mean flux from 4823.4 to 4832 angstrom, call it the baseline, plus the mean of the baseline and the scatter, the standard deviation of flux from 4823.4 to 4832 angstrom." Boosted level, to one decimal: 6.2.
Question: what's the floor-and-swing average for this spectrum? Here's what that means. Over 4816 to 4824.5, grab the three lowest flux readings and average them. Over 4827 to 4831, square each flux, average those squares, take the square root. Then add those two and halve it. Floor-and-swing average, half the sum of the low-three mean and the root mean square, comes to 3.9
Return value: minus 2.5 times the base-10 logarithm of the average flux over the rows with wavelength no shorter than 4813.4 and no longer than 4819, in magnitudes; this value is -1.72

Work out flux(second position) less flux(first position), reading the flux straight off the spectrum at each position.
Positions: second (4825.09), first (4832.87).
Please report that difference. -1.0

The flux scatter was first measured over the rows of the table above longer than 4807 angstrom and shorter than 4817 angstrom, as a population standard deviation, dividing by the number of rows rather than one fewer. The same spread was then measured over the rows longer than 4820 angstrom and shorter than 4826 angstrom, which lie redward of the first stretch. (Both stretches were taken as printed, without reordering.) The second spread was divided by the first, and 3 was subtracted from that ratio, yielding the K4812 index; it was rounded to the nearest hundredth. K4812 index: -2.51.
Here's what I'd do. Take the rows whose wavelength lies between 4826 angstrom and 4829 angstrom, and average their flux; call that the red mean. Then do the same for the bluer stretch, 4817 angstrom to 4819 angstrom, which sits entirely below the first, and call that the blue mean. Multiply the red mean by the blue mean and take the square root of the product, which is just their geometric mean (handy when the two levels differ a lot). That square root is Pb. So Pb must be 4.4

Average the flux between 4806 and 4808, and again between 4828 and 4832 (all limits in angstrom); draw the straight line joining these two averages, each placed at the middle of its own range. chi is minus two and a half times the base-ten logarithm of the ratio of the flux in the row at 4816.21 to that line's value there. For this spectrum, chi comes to -0.55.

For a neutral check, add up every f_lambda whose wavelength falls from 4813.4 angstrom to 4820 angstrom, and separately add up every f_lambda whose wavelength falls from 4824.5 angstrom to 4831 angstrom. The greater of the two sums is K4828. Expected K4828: 28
